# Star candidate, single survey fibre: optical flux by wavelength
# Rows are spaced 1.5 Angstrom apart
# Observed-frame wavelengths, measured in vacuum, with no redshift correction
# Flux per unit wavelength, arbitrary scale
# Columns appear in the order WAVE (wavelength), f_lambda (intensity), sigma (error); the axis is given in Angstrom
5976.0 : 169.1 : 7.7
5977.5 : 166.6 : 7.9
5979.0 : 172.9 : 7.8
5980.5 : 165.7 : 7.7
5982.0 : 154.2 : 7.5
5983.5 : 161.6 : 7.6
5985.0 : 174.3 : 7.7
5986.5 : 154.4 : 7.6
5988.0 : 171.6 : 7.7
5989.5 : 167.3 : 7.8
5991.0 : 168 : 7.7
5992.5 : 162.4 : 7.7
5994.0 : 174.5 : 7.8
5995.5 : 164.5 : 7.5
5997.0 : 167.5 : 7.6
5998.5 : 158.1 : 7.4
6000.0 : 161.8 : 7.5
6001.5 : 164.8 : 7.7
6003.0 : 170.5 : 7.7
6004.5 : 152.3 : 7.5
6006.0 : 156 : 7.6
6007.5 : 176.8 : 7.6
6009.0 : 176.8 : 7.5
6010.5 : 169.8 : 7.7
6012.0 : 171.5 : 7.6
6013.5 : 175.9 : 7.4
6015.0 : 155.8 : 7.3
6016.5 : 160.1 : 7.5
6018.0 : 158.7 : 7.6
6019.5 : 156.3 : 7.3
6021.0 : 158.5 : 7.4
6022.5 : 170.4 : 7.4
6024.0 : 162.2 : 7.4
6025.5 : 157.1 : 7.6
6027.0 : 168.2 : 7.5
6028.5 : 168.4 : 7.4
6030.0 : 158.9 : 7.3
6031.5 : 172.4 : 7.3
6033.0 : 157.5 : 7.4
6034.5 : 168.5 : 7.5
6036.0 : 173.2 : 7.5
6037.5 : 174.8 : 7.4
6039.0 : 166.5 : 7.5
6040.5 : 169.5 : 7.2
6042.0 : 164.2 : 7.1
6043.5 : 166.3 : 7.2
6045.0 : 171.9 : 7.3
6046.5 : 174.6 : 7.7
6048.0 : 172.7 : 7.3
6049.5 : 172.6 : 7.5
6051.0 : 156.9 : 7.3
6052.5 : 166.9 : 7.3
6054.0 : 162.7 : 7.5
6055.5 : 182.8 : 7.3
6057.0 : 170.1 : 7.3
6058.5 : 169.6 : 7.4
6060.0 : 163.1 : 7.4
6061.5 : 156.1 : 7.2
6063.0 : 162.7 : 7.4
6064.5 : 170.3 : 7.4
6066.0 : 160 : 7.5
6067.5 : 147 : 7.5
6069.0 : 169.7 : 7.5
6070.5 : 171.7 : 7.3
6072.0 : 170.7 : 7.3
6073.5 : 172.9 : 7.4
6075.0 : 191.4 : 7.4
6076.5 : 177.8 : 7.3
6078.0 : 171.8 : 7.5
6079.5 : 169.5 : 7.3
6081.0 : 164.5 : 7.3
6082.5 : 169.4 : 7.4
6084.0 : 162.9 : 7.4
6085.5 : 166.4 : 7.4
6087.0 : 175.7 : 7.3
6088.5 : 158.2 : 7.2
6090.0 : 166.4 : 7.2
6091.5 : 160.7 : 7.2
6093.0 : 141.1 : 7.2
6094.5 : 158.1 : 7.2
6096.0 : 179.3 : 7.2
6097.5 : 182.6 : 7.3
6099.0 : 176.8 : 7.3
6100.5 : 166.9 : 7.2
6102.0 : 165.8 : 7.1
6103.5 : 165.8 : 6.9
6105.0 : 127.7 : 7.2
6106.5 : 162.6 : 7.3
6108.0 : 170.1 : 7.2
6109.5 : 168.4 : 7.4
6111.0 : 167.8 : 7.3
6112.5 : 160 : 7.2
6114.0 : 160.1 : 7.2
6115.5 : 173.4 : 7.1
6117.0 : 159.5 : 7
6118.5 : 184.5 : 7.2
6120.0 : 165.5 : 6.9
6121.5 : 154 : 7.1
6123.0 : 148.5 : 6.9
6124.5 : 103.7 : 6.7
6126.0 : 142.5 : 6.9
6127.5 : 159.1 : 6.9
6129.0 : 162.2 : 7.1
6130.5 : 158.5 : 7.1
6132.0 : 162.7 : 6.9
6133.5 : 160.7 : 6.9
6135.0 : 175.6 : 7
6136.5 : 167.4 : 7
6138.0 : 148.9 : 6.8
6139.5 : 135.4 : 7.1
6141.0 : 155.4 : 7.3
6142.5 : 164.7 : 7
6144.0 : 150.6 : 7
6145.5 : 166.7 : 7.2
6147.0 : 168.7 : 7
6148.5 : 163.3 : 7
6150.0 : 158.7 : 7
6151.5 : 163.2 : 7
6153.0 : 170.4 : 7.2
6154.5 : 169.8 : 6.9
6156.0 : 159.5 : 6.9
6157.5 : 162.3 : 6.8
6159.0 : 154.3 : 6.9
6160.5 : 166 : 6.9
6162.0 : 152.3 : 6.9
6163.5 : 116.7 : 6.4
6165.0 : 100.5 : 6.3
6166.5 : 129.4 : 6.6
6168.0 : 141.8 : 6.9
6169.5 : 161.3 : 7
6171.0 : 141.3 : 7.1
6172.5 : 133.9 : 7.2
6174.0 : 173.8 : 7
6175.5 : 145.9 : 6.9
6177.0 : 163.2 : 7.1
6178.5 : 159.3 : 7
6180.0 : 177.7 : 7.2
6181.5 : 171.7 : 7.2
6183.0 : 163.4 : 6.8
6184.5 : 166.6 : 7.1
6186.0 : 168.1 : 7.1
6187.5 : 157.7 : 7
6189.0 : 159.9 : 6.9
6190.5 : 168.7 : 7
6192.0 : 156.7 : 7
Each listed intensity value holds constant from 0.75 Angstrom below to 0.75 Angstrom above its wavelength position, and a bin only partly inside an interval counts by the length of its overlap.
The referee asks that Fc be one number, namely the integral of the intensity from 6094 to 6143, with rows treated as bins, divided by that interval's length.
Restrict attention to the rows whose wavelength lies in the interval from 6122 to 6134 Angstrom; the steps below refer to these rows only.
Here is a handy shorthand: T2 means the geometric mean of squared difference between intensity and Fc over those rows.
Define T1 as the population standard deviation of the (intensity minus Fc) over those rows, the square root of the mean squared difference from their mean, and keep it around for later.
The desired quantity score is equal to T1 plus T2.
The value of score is 32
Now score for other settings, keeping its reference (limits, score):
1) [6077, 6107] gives 53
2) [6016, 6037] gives 20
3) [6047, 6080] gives 65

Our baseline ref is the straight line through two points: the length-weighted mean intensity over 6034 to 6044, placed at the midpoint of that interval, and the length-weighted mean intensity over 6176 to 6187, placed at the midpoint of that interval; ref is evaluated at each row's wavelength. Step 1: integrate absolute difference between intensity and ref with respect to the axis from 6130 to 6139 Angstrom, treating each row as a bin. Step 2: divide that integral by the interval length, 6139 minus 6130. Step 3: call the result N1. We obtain 8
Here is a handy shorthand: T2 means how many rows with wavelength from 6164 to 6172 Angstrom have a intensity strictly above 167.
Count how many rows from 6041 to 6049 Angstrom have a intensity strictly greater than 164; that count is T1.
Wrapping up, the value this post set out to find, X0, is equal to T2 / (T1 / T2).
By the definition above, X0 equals 0.0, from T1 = 5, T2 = 0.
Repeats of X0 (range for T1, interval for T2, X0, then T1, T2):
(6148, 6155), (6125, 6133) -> 0.0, 2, 0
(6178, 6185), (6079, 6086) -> 1.3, 3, 2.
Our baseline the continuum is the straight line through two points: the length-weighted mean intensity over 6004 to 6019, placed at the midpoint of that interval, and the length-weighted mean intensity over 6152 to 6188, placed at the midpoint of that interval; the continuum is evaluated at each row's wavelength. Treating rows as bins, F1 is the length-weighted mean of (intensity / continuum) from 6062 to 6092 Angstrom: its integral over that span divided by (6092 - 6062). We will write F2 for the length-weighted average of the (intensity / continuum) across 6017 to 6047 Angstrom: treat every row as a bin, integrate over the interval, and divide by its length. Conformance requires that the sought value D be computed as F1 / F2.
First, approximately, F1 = 1.04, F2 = 1.01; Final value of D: 1.03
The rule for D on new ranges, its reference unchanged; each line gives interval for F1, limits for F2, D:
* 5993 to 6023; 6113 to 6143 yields 1.00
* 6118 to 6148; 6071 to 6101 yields 0.94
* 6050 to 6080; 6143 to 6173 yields 1.06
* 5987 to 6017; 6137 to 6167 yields 1.02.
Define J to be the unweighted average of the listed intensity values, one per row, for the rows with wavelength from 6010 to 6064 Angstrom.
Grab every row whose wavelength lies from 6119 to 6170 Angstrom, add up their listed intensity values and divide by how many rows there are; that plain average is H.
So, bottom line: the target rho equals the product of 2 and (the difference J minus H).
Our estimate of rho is 26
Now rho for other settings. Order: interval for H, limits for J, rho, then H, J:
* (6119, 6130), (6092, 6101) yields 39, 148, 167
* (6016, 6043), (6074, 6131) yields -3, 165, 163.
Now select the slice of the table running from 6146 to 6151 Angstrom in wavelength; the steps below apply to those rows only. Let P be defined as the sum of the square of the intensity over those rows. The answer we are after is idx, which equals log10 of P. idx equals 4.90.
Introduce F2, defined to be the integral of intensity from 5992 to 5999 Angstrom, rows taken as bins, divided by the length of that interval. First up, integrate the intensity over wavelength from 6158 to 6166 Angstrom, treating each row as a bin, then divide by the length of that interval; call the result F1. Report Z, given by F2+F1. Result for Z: 304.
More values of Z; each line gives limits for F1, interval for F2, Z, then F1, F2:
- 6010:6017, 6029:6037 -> 333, 167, 166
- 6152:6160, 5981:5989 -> 327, 163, 163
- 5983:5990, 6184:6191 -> 330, 166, 164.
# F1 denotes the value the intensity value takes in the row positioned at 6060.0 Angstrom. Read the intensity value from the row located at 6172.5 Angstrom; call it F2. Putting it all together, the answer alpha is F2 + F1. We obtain 297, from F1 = 163.1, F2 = 133.9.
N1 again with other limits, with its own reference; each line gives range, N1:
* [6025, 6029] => 5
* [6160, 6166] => 34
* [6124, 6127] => 40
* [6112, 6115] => 7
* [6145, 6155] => 4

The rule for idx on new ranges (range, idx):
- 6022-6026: 4.90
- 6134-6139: 4.91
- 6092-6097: 4.89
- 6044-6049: 4.95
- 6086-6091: 4.92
